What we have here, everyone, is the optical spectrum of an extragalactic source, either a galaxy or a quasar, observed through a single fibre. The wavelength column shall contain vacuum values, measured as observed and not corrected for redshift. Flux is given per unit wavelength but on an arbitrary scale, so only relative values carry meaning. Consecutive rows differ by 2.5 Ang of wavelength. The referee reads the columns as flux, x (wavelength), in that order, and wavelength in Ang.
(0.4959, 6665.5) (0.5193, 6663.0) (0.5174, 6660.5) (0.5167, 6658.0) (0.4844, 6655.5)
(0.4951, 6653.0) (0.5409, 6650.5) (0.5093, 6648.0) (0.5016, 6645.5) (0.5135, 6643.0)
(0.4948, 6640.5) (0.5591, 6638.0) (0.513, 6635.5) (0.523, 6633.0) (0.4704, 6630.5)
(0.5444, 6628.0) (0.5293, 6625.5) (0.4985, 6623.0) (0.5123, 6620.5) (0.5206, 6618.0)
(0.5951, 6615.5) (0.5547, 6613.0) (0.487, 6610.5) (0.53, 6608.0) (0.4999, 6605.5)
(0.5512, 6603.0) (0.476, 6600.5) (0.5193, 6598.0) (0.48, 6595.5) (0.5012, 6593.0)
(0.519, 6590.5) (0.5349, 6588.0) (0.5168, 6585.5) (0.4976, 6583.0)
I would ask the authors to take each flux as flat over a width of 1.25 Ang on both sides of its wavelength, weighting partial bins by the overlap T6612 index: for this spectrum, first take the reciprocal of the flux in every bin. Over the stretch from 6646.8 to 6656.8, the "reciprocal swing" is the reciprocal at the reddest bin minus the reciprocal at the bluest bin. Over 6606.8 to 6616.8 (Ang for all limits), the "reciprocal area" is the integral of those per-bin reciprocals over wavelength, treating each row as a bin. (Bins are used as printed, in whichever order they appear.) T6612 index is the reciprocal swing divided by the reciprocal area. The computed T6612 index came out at 0.005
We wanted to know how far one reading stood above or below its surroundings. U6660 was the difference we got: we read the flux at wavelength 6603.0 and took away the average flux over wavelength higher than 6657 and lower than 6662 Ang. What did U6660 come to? 0.03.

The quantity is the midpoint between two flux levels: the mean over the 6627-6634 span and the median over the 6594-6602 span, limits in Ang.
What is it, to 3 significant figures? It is 0.496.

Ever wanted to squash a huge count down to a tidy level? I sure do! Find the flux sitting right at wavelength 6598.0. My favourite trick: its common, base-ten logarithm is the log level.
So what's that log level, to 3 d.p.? -0.285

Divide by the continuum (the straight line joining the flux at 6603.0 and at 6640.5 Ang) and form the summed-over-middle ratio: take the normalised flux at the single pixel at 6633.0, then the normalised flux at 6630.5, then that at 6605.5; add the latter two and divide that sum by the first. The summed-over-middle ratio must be 1.78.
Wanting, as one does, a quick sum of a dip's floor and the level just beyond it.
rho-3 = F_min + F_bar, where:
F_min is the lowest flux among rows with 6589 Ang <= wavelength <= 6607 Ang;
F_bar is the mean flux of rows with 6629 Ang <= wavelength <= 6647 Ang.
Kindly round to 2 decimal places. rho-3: 0.99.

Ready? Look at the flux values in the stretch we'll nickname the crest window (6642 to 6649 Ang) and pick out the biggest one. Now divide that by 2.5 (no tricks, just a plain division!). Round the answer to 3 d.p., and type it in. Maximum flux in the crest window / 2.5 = 0.205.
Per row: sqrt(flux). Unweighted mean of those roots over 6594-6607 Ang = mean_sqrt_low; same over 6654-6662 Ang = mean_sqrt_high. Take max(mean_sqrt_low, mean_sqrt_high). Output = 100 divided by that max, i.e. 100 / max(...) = 141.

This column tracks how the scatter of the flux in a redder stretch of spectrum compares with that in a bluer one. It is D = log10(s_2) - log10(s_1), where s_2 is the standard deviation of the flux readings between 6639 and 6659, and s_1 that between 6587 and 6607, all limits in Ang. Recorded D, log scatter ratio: -0.17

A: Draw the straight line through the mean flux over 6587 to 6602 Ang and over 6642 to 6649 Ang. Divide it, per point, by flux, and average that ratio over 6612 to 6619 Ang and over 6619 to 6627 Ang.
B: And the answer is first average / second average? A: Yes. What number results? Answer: 0.923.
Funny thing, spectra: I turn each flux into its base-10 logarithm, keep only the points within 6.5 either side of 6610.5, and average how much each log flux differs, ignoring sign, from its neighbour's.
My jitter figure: 0.037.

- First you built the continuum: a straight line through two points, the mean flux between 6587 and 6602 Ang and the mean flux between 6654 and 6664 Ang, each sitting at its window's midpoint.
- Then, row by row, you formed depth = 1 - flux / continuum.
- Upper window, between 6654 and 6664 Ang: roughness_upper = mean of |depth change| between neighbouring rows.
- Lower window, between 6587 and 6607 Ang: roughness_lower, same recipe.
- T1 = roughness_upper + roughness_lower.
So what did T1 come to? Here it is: 0.097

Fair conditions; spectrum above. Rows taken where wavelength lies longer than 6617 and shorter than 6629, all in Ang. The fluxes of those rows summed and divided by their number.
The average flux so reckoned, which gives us 0.521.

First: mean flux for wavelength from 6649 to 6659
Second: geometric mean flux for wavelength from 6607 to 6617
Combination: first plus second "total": 1.05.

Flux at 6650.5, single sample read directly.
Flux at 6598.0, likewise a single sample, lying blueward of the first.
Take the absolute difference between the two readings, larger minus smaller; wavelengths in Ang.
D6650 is 0.022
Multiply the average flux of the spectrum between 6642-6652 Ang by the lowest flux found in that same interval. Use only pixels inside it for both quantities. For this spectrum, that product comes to 0.259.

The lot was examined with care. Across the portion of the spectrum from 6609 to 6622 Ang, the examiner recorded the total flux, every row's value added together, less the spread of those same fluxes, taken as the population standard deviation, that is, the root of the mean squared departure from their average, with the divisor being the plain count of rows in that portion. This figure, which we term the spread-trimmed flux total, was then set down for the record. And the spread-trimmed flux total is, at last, 2.63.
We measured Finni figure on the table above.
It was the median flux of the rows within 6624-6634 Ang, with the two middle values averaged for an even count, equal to 0.526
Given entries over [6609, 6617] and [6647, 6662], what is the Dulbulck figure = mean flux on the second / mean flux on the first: 0.94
